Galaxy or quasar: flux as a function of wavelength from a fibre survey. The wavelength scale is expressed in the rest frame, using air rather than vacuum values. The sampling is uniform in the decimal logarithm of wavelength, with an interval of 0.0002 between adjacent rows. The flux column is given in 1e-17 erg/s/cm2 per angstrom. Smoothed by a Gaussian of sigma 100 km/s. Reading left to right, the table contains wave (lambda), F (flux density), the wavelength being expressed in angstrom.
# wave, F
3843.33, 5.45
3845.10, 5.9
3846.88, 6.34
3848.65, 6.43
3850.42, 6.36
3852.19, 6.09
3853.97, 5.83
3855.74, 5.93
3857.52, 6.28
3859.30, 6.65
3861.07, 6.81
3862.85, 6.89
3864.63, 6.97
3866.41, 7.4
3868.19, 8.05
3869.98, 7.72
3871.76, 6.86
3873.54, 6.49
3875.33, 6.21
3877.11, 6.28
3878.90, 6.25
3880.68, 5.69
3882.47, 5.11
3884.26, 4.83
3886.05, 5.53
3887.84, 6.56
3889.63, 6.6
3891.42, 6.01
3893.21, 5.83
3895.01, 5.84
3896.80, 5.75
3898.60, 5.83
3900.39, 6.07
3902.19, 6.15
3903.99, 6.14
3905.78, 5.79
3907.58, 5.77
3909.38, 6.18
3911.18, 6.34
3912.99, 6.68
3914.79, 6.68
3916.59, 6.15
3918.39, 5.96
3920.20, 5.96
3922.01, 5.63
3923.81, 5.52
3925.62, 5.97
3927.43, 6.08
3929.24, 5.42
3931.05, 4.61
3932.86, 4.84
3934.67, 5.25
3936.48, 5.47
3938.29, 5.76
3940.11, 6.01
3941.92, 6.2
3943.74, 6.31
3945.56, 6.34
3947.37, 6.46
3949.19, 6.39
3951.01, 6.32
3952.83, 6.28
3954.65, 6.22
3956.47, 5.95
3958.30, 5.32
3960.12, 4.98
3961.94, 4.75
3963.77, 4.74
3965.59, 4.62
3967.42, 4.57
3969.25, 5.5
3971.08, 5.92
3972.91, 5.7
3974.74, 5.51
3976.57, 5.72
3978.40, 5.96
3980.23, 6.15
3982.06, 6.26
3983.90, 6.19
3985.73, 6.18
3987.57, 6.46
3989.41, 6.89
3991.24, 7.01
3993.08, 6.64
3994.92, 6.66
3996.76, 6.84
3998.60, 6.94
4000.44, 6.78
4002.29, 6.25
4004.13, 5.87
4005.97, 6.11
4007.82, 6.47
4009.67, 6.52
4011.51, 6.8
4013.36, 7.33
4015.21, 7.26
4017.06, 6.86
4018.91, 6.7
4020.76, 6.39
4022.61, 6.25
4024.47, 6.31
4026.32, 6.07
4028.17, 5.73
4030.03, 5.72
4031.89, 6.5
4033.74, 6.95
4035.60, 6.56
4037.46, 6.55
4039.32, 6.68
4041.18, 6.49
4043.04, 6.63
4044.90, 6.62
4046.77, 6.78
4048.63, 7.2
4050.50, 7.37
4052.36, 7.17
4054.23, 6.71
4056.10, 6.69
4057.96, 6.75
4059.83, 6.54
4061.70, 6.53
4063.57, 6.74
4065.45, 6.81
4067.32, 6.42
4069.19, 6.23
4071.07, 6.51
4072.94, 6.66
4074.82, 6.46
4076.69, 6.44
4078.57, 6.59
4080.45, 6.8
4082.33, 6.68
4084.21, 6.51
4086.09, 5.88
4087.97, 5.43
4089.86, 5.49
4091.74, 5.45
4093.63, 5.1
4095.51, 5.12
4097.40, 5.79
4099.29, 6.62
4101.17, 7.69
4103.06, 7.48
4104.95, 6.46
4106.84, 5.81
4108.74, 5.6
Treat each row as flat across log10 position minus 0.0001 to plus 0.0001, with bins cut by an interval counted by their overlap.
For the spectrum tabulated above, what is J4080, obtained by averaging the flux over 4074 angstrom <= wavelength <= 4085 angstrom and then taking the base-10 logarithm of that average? 0.82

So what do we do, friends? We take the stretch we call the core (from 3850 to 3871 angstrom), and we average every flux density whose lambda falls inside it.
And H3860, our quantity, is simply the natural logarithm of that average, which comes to 1.91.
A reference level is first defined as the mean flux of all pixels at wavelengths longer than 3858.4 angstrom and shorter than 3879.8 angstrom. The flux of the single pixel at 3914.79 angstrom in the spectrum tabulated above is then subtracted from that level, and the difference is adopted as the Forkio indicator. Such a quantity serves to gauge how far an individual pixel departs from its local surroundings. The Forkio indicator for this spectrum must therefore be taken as 0.20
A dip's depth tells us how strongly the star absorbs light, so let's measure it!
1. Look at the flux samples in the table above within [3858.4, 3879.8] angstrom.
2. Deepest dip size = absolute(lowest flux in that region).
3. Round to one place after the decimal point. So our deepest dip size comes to 6.2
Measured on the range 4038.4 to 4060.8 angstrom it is 6.5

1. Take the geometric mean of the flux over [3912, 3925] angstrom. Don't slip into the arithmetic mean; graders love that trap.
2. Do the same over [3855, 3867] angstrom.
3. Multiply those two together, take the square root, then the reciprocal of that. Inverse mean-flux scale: 0.157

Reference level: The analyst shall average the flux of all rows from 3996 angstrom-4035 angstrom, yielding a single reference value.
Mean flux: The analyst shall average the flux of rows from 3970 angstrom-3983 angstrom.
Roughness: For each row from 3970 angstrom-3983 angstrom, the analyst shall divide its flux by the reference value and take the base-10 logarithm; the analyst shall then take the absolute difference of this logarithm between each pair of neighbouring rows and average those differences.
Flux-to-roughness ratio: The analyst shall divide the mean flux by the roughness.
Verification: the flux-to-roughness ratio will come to 408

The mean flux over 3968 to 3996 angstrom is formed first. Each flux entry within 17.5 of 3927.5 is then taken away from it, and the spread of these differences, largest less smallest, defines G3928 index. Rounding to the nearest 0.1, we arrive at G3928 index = 2.1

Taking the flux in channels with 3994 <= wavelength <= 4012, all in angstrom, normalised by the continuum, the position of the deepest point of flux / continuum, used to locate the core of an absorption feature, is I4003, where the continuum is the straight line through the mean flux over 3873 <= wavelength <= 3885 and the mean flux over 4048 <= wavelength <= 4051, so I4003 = 4004.13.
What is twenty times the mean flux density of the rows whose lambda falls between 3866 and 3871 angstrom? 154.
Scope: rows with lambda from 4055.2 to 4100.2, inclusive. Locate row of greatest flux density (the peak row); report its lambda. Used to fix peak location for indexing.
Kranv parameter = 4065.45 angstrom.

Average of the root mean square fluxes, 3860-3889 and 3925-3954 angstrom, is 6.21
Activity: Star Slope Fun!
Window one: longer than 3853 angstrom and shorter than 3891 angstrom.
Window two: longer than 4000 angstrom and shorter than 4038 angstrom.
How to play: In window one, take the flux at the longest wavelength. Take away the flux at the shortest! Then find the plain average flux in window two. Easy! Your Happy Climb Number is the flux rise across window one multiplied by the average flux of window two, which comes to 5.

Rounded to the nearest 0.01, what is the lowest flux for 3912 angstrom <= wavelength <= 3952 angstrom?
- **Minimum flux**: 4.61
